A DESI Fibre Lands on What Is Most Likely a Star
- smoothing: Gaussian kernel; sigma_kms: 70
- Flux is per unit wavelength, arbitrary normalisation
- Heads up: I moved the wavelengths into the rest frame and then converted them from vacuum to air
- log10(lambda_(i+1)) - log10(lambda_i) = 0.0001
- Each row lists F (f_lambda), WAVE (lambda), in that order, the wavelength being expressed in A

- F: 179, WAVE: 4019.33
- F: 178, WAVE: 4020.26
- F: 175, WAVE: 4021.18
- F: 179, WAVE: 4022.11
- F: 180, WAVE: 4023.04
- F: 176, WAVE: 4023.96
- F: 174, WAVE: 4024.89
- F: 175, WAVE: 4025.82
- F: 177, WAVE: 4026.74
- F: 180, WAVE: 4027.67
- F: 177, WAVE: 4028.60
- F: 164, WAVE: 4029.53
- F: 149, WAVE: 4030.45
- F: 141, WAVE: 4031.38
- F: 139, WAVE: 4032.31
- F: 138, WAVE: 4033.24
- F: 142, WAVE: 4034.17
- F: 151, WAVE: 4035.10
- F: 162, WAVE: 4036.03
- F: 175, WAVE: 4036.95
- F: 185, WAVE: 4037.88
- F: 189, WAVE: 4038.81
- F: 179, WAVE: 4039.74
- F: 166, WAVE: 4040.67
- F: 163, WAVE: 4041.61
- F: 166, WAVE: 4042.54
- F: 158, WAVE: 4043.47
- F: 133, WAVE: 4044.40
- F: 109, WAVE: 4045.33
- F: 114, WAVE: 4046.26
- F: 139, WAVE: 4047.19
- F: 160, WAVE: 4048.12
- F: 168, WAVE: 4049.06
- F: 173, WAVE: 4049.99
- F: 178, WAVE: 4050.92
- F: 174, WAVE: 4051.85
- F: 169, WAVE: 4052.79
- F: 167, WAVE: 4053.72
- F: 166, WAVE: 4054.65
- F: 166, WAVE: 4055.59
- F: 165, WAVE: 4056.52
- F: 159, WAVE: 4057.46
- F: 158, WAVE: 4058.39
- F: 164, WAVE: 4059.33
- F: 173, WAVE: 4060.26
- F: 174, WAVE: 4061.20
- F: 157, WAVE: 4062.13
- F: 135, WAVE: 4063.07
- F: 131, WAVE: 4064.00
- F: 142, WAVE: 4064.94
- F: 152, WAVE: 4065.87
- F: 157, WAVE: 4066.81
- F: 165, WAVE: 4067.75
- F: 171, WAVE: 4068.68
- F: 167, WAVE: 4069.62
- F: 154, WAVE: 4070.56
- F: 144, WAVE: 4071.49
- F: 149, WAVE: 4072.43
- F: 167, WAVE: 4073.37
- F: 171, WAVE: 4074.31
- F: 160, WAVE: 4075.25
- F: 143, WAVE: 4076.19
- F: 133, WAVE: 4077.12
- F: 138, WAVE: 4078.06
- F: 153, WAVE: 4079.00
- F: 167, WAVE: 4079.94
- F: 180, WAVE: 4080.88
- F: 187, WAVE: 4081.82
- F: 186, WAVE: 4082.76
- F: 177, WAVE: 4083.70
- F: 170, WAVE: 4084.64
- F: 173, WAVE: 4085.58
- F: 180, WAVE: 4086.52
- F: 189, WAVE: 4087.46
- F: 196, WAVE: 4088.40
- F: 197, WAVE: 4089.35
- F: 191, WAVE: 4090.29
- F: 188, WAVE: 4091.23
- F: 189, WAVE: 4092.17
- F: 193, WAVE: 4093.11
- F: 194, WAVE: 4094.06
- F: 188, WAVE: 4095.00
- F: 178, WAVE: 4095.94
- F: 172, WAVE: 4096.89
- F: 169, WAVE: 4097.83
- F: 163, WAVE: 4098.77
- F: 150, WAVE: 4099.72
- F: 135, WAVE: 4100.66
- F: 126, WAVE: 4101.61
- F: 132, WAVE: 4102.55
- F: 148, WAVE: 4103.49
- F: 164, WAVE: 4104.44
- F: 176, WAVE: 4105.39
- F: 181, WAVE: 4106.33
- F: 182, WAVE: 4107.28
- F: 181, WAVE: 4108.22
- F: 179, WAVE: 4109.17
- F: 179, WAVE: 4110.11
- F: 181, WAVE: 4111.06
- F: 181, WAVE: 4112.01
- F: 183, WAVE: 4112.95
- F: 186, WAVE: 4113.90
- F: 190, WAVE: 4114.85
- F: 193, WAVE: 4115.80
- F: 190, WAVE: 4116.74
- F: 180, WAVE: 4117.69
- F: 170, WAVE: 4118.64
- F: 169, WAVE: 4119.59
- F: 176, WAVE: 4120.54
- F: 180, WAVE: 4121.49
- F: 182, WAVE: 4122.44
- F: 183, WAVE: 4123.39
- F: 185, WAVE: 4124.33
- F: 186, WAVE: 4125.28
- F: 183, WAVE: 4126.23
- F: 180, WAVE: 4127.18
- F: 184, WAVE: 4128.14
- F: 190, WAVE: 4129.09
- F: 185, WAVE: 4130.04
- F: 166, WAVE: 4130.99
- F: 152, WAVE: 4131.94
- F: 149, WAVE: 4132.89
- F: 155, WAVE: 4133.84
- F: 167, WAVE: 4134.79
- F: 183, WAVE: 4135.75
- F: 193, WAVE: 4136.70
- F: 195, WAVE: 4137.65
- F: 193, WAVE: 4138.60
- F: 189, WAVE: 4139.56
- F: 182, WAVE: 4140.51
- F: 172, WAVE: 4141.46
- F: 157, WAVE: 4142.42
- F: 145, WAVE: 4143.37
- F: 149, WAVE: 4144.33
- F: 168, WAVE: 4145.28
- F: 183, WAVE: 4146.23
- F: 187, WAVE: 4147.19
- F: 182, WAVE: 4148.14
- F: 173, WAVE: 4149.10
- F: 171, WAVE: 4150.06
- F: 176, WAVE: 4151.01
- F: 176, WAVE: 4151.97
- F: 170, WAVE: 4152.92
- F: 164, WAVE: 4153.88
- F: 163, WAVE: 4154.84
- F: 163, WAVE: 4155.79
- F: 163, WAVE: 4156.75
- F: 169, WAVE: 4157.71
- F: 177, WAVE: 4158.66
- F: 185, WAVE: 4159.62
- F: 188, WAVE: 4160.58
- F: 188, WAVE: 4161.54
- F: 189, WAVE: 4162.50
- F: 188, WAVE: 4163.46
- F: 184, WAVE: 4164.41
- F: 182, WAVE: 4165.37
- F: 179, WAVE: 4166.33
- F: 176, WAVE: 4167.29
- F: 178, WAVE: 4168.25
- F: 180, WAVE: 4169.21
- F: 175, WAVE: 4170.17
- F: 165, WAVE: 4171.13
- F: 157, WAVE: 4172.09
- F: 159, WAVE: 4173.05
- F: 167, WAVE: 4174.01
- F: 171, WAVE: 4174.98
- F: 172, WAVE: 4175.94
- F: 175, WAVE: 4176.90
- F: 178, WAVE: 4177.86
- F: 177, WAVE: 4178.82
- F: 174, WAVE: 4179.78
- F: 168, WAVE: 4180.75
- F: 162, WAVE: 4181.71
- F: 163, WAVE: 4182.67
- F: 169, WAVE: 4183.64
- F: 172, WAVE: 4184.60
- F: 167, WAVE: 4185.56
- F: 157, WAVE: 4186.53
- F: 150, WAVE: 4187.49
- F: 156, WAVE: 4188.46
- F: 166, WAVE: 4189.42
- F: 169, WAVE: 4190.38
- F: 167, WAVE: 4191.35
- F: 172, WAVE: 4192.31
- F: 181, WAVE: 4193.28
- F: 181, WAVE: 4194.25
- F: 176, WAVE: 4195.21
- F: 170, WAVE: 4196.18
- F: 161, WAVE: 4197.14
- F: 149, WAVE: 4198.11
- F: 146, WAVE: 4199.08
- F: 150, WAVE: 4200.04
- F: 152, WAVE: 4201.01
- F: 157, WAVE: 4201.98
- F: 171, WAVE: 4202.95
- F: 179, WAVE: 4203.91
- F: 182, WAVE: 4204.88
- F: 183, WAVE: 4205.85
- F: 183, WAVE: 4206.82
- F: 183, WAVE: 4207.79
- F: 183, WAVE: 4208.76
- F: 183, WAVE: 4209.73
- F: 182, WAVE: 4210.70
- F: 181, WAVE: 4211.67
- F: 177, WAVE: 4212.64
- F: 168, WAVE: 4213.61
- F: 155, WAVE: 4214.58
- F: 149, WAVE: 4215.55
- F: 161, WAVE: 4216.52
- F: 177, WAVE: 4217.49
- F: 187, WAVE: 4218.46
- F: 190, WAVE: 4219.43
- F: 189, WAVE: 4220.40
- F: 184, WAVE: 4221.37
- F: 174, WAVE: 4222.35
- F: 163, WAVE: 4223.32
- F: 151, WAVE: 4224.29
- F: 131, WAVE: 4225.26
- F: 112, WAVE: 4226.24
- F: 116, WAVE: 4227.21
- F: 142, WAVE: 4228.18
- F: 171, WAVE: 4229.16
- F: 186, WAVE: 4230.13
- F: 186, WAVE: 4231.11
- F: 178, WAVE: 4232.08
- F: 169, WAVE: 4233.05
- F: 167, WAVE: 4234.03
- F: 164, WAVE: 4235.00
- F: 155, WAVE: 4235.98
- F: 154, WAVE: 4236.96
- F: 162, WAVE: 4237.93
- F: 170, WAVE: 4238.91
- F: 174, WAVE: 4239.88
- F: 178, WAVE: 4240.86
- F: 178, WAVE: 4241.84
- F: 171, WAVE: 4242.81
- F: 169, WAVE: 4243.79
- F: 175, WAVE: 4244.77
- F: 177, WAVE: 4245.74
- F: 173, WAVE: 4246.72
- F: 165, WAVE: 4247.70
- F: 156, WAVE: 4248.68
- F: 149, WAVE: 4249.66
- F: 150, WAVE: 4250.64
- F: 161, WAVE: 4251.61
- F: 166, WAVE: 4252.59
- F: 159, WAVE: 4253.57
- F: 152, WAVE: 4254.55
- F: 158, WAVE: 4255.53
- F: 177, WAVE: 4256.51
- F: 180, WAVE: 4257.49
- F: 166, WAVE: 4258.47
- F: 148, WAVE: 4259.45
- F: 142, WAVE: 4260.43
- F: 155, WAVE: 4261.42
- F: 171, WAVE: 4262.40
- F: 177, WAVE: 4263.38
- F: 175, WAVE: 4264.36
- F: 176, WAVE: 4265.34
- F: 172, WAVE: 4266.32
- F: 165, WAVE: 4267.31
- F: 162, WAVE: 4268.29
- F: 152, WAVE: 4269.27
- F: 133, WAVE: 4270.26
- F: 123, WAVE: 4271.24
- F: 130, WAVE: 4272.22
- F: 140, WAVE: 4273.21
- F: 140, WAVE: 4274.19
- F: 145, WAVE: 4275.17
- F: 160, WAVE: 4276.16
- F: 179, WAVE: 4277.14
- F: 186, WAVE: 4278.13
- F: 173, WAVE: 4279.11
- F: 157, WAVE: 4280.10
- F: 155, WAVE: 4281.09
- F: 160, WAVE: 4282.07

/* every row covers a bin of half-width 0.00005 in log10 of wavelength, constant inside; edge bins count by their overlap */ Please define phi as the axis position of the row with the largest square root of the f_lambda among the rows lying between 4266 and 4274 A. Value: 4266.32 A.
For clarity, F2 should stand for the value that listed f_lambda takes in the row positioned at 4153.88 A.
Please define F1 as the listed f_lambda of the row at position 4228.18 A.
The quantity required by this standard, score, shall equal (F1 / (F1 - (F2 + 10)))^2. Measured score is 20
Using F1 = 142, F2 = 164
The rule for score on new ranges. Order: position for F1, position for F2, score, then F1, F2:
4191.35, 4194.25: 48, 167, 181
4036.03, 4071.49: 410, 162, 144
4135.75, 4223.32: 335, 183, 163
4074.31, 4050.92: 101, 171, 178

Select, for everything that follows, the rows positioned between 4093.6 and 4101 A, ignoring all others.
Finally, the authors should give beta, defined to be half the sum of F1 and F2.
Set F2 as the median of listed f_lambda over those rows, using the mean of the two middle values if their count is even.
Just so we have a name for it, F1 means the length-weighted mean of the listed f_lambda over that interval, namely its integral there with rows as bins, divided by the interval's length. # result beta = 170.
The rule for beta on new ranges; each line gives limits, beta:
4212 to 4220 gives 172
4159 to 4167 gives 186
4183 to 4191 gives 165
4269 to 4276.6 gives 140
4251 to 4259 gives 164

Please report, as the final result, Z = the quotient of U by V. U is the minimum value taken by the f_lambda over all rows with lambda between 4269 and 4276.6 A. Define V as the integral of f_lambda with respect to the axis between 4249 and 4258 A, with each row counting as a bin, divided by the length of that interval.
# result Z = 0.76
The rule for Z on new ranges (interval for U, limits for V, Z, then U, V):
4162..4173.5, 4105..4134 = 0.88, 157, 179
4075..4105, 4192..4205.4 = 0.76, 126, 166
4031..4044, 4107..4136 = 0.77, 138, 178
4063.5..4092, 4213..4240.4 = 0.80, 131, 164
